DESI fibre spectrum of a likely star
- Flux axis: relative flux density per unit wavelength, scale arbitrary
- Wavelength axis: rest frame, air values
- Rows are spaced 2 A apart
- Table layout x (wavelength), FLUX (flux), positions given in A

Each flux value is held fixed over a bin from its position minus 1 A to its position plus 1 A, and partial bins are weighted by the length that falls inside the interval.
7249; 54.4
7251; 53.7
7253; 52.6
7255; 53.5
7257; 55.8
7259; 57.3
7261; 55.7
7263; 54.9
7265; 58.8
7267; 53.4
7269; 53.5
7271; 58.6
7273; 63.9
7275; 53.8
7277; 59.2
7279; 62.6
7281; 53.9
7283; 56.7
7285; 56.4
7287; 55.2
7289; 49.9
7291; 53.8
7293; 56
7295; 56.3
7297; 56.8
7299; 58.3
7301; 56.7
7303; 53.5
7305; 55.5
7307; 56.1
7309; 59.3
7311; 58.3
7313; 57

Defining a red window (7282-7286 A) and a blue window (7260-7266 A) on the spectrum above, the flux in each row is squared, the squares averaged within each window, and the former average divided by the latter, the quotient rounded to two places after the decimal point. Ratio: 1.00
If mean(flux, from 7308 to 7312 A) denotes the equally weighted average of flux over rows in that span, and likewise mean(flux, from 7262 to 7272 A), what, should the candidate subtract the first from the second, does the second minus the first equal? -3.0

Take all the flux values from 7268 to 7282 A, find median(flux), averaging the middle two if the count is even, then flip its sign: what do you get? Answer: -58.6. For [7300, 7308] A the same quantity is -55.8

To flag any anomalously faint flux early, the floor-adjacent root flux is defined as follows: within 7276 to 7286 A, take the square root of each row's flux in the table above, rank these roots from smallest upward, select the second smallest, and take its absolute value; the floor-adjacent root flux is 7.51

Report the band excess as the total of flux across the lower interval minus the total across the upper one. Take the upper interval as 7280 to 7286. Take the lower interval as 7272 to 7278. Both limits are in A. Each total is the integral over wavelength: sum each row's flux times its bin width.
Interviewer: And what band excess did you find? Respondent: 20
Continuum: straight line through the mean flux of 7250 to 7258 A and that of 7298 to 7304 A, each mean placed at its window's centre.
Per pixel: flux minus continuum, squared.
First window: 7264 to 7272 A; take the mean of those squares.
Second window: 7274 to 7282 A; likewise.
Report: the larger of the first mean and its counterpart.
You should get 19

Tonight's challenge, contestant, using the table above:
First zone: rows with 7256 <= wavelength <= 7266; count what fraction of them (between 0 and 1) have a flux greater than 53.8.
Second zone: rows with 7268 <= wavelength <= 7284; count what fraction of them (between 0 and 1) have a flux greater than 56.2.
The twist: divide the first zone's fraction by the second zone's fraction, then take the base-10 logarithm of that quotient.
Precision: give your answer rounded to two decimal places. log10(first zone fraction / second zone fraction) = 0.20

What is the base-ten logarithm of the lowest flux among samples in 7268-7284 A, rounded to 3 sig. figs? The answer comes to 1.73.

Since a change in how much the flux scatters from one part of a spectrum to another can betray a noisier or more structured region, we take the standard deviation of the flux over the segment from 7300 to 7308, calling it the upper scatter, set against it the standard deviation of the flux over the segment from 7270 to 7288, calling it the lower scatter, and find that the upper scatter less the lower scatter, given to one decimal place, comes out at -2.2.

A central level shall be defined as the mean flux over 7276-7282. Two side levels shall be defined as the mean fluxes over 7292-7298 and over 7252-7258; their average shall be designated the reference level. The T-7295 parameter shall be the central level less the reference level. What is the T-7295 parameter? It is 3.4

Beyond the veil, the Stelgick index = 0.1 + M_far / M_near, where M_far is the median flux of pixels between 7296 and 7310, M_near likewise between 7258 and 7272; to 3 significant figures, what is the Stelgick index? 1.12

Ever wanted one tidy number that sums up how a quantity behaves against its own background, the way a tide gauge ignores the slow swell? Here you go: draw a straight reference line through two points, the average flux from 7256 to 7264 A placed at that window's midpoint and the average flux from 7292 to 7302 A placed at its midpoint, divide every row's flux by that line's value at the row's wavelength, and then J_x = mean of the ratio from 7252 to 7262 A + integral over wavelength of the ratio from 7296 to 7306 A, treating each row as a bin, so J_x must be 10.9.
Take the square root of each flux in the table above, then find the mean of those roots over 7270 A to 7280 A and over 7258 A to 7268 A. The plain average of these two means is 7.60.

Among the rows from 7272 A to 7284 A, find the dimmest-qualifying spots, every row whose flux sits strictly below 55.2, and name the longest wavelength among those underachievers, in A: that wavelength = 7281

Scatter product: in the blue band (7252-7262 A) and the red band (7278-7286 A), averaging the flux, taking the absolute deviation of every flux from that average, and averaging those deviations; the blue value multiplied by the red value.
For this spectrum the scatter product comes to 4.0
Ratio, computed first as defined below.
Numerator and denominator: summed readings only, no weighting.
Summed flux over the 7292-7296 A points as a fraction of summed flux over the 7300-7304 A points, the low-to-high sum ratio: 1.02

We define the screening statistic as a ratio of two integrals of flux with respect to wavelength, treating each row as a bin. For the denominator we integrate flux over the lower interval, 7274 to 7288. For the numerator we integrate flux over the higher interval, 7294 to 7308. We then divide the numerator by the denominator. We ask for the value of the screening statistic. 0.99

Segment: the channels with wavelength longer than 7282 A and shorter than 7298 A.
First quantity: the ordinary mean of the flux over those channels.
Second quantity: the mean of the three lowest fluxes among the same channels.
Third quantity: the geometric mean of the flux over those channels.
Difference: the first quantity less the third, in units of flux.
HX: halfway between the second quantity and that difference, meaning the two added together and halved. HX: 26.5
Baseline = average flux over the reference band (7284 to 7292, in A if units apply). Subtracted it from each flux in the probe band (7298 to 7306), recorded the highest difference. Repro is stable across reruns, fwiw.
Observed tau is 4.5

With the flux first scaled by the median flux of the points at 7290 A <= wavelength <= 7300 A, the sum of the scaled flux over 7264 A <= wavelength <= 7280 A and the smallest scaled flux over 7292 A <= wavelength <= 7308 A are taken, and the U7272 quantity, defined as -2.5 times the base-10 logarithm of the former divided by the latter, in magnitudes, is -2.34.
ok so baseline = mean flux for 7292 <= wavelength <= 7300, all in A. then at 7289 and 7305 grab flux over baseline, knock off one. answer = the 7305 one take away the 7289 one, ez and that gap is 0.10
